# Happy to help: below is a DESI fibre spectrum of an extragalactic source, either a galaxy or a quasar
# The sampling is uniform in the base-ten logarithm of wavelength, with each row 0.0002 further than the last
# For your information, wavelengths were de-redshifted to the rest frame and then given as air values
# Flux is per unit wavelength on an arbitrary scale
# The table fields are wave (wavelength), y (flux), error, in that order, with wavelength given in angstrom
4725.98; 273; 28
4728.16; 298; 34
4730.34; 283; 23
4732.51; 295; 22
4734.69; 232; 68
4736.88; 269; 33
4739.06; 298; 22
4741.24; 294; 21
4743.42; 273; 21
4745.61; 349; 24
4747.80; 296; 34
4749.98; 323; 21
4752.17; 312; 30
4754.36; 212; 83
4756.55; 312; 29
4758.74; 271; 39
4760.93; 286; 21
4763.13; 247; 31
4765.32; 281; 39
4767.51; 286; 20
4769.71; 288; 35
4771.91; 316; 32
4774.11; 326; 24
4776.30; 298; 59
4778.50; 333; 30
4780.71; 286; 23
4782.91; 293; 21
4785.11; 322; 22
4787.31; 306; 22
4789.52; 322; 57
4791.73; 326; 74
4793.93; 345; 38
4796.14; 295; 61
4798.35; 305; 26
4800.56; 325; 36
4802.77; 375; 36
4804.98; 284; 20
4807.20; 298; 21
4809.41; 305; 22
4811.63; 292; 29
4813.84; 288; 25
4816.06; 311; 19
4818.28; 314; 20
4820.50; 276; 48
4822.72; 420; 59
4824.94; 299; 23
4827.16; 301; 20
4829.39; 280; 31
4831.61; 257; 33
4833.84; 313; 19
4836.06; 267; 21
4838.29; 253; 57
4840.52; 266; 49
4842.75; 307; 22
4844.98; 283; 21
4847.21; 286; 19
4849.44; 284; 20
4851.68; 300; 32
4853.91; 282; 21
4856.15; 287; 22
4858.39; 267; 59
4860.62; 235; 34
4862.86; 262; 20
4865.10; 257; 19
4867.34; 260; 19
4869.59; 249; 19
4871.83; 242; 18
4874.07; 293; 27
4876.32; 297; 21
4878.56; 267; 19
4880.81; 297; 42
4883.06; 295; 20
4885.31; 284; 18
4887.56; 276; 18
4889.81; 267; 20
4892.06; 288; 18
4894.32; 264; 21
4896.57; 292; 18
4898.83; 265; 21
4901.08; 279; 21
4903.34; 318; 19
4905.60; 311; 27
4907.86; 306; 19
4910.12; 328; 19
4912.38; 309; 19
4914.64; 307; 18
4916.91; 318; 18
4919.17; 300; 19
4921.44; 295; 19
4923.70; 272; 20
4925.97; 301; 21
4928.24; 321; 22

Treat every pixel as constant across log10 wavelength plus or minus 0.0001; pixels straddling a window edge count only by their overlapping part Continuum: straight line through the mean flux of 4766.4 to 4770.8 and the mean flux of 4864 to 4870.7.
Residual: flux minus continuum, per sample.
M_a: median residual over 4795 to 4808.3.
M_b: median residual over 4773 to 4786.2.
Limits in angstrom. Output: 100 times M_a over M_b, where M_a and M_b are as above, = 95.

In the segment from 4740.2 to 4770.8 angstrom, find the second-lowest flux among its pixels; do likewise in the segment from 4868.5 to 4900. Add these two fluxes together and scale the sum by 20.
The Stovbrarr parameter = 9920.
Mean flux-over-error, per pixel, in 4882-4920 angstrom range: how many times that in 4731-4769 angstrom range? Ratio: 1.45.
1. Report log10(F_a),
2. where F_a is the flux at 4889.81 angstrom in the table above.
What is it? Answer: 2.43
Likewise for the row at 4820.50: 2.44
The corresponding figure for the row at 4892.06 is 2.46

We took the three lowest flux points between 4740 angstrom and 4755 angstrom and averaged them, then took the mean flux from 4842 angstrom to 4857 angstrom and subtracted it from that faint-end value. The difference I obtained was -30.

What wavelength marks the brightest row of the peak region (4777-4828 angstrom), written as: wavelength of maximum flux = 4822.72 angstrom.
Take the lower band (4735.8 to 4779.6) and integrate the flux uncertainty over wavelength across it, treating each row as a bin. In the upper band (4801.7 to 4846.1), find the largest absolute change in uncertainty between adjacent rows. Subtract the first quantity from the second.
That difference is -1384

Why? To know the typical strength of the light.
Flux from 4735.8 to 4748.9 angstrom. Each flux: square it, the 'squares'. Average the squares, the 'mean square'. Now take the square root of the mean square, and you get 298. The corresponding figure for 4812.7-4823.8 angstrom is 326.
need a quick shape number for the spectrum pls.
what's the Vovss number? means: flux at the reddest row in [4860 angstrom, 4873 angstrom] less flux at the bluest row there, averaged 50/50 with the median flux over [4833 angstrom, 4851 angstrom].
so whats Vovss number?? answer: 145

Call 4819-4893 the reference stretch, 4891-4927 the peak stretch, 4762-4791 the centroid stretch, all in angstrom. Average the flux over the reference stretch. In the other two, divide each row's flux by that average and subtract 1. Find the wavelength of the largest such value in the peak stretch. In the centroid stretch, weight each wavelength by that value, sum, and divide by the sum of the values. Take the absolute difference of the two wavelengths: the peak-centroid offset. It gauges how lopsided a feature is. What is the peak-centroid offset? 127.6 angstrom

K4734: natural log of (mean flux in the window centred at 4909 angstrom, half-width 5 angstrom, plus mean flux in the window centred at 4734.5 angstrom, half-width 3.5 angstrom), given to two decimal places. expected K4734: 6.36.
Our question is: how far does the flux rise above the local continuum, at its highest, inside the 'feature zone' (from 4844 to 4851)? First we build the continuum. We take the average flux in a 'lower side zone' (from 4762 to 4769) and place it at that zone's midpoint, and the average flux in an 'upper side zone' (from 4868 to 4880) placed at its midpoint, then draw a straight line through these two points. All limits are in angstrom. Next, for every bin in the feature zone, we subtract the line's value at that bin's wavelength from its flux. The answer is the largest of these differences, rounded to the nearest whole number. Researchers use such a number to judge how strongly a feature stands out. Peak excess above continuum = 16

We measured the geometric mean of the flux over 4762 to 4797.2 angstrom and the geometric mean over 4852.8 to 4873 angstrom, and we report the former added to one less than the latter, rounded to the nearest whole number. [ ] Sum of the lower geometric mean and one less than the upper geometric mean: 562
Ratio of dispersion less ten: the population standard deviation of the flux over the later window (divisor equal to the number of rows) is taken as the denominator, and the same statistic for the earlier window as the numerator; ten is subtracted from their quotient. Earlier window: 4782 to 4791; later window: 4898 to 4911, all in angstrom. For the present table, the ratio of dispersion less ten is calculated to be -9.4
